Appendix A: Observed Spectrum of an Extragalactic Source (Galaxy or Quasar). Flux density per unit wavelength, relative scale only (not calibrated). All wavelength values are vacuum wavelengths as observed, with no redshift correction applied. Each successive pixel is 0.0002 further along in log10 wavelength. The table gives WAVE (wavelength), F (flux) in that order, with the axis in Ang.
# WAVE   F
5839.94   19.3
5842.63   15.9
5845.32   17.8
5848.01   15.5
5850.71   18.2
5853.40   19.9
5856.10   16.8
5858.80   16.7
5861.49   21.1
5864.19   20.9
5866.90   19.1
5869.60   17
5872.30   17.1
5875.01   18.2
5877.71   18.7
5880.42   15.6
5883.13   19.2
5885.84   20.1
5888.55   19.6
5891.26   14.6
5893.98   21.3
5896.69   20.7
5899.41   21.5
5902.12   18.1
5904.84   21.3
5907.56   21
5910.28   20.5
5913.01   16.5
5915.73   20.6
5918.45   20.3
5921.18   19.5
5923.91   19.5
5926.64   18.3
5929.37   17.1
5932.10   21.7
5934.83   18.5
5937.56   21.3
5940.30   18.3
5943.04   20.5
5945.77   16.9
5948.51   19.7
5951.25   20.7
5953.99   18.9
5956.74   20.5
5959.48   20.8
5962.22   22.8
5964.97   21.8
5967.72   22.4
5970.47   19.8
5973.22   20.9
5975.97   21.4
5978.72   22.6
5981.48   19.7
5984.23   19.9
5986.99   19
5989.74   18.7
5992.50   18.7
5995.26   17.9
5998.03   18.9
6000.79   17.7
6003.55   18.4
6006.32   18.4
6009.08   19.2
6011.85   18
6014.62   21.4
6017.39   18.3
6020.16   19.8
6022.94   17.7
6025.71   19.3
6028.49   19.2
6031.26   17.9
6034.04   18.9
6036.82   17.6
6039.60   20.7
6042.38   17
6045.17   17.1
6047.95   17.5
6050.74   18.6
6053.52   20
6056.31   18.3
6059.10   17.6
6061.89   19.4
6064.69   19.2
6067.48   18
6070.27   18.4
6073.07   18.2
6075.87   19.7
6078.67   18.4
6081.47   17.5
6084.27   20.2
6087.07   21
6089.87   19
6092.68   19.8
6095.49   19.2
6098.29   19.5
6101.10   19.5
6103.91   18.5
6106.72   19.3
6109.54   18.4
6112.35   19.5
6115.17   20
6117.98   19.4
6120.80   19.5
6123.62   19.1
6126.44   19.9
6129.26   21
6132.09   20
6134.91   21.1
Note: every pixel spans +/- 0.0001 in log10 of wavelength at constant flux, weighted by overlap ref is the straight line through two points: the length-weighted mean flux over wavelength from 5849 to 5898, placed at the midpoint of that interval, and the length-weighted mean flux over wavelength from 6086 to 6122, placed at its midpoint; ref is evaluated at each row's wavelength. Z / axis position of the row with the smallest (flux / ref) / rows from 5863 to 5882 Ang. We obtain 5880.42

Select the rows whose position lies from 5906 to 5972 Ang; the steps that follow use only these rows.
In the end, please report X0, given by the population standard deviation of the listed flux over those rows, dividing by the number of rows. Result 1.6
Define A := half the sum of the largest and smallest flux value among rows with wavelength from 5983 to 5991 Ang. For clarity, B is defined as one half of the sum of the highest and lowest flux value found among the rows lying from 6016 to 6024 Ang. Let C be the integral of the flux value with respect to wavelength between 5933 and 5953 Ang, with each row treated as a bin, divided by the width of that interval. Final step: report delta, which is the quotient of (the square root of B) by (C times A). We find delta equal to 0.0115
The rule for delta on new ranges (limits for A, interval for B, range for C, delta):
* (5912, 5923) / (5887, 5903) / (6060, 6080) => 0.0122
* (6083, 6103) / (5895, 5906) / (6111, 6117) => 0.0113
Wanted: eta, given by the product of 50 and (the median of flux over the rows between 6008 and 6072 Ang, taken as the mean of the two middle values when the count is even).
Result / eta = 920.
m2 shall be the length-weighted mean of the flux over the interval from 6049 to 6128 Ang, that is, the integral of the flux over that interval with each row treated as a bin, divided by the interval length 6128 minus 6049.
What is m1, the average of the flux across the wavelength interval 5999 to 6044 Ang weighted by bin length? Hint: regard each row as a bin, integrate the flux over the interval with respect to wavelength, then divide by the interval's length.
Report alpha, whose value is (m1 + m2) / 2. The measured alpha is 18.9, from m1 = 18.7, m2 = 19.1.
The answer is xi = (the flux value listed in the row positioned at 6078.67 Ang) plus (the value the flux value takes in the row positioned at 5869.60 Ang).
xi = 35.4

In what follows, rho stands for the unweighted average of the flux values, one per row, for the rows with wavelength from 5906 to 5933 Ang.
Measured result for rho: 19.5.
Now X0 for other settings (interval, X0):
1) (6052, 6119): 0.8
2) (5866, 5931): 1.9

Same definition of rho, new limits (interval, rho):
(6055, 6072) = 18.5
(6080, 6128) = 19.4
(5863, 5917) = 19.1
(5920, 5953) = 19.3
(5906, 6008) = 19.7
